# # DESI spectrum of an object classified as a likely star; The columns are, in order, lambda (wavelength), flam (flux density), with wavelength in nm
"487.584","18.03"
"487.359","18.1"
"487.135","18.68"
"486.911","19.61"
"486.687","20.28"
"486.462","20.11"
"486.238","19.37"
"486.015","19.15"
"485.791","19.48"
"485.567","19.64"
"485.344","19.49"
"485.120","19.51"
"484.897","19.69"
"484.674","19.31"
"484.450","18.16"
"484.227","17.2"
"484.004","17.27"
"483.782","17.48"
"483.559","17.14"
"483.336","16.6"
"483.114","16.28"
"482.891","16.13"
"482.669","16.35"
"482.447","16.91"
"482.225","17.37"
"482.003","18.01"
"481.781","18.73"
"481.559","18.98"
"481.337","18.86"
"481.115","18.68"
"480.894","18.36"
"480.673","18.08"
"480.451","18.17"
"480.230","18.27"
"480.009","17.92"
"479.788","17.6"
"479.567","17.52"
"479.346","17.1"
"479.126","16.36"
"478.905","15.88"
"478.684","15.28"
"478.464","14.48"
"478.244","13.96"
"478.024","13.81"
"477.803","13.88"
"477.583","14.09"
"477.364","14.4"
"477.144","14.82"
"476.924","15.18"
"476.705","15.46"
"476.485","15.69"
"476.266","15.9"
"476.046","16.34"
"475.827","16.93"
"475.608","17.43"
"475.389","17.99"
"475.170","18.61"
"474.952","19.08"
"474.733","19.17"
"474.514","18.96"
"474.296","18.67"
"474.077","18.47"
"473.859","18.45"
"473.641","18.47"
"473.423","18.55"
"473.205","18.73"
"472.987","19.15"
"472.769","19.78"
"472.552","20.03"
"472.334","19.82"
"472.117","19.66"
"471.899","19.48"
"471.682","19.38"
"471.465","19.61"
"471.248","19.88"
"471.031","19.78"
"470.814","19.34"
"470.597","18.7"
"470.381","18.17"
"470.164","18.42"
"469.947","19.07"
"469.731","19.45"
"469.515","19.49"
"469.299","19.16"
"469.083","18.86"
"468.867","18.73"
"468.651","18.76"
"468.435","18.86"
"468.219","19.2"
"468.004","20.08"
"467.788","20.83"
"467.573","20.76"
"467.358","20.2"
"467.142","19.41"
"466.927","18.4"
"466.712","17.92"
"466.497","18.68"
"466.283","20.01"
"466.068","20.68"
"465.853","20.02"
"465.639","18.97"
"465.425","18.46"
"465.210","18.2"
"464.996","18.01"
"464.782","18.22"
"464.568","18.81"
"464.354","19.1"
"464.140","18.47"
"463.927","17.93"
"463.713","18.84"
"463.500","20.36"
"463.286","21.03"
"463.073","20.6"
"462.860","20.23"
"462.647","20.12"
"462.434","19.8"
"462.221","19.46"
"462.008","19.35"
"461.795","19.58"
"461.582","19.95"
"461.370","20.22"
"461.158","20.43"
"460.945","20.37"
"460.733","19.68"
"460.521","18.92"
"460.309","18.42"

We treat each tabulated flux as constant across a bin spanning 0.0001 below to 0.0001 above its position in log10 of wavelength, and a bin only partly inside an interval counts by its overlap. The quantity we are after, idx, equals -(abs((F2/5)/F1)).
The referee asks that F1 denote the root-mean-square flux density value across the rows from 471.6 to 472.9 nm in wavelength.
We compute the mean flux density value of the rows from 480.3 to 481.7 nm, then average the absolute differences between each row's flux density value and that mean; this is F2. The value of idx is -0.0032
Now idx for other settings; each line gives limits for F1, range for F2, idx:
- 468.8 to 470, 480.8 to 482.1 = -0.0029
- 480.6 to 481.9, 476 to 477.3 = -0.0044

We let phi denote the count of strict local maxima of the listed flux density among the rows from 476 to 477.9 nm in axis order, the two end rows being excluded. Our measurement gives 0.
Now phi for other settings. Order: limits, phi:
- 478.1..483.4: 2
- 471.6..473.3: 1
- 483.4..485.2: 2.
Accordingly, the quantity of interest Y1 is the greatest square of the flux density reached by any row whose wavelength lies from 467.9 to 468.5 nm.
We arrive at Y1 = 403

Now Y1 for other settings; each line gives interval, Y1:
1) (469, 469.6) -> 380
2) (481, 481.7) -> 360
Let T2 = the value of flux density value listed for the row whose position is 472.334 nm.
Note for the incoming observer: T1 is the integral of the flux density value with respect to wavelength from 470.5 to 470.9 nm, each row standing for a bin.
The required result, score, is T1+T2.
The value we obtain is 27.4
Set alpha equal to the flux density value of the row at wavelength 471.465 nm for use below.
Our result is 19.61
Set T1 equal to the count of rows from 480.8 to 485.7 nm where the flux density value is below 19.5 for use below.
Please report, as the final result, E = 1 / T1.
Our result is 0.053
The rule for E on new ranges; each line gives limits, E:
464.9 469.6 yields 0.067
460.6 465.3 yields 0.100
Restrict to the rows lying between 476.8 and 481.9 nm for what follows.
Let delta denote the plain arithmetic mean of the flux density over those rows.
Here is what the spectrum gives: 16.5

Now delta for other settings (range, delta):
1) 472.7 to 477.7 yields 17.4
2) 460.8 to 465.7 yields 19.4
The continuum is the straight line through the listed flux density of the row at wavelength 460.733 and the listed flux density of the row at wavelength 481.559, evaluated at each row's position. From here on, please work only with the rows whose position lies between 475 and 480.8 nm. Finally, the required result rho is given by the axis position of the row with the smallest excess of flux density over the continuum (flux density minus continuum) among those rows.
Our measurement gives 478.024 nm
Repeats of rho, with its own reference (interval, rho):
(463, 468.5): 463.927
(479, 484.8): 482.891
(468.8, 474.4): 470.381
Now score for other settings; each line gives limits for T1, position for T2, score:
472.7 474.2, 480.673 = 46.2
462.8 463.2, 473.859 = 26.6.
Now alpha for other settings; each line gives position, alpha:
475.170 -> 18.61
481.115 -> 18.68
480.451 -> 18.17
